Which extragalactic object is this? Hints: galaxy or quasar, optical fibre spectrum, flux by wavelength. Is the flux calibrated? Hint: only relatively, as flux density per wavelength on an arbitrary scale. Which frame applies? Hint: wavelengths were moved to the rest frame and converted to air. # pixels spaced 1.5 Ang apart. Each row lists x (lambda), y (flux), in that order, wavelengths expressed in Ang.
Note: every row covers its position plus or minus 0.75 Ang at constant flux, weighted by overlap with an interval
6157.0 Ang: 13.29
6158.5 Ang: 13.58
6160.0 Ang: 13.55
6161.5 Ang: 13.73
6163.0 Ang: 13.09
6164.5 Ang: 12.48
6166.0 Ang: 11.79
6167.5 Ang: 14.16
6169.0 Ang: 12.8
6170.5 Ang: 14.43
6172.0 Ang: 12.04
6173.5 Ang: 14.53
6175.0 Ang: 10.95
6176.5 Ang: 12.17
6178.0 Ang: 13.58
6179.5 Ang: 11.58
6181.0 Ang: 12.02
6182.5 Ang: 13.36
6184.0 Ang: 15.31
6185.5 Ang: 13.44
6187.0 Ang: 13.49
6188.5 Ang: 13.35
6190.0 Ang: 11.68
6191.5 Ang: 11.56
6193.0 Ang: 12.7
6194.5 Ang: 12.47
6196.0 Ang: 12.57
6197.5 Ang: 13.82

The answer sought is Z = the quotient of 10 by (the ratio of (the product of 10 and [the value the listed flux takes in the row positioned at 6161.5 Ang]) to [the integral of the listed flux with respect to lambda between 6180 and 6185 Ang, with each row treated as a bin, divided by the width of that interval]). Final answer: 0.98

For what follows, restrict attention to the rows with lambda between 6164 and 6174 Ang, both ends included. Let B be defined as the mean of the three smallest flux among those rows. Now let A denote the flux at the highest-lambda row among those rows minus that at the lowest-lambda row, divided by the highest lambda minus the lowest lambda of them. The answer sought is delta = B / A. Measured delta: 53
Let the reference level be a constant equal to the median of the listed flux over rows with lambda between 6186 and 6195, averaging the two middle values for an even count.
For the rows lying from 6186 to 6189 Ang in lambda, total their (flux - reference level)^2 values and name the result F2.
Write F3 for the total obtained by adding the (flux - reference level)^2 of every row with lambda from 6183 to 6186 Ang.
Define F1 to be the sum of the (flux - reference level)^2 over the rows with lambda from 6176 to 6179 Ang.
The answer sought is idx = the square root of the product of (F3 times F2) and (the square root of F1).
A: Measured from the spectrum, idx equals 3.5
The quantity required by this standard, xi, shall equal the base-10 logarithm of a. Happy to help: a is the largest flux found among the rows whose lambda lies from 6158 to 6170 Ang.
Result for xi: 1.15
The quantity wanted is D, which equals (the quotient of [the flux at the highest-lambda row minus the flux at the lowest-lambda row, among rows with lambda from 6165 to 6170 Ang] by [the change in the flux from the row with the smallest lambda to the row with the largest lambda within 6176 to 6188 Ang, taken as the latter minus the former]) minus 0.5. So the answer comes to 0.3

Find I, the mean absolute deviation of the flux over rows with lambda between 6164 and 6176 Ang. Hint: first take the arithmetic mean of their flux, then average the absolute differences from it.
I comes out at 1.11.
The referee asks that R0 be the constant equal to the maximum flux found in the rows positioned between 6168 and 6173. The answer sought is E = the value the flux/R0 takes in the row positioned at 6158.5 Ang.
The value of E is 0.94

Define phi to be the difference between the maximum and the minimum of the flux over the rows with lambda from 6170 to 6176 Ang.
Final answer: 3.6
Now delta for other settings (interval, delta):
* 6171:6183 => 92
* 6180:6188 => 53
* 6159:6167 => -42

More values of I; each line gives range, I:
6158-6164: 0.20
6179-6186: 1.07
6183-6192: 1.01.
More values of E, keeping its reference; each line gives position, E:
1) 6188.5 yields 0.93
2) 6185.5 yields 0.93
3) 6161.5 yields 0.95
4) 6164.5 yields 0.86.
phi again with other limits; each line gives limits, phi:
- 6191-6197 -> 1.1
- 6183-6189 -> 2.0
